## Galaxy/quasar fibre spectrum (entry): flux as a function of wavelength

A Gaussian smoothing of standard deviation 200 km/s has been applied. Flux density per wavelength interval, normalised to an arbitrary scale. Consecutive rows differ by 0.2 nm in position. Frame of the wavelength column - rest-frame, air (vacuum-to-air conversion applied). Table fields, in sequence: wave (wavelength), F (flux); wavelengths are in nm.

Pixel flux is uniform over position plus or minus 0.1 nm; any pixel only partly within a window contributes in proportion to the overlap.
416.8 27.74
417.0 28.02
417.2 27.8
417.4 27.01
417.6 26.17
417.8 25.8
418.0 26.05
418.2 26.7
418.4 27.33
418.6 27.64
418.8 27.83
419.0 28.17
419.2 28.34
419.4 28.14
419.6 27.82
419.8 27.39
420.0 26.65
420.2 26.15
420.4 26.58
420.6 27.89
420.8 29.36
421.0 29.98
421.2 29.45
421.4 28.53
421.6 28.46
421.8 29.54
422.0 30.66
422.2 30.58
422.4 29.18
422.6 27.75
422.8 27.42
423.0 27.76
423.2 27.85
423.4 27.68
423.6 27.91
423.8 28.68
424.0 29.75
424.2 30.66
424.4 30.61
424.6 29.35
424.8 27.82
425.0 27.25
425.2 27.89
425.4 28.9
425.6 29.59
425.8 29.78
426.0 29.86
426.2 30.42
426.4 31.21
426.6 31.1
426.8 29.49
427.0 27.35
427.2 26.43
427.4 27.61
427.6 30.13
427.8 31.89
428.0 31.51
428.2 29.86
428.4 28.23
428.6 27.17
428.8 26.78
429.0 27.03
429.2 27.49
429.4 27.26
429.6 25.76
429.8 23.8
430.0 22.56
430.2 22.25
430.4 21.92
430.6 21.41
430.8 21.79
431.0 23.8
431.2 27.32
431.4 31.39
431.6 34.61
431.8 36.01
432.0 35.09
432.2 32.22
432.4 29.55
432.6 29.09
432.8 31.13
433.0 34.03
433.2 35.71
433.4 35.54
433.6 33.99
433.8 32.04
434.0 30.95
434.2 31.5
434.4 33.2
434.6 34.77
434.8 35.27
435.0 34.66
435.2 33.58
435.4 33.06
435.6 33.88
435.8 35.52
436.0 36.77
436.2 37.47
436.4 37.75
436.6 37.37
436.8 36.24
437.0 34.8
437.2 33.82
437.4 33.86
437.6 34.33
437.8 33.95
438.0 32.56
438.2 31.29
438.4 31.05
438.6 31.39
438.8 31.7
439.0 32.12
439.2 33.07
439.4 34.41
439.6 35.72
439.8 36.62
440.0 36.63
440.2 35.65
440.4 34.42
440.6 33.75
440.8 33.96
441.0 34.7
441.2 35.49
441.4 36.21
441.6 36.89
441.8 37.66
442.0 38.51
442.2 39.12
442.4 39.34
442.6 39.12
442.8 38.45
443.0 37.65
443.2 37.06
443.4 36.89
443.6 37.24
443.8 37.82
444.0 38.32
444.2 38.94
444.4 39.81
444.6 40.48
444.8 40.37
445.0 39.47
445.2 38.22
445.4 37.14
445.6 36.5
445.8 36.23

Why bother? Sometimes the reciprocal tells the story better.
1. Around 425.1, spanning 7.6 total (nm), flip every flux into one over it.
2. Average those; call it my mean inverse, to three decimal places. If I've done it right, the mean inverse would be 0.035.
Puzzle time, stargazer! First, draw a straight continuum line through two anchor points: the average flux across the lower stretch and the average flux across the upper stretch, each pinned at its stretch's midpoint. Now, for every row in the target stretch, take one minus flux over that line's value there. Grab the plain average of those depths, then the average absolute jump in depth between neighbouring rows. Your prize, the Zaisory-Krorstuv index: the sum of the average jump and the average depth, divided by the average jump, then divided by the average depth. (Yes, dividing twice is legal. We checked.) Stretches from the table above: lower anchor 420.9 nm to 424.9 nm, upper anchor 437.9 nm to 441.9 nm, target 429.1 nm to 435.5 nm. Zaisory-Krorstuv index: 39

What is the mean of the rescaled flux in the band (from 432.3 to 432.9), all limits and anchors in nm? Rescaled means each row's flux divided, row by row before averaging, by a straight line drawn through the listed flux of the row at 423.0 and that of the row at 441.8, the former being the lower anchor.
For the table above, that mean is 0.91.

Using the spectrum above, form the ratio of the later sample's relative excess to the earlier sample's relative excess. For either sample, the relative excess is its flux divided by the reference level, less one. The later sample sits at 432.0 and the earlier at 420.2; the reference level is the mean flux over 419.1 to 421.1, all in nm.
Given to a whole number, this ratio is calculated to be -4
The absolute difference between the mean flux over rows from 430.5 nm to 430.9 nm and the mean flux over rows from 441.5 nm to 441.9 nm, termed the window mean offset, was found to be 15.7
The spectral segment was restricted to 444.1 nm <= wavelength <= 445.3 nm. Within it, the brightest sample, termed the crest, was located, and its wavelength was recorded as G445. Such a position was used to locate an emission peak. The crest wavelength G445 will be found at 444.6 nm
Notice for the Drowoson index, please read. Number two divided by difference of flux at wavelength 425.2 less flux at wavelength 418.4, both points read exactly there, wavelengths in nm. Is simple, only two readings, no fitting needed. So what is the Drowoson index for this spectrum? 3.6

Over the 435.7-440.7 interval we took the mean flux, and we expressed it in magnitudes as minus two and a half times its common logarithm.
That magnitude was -3.84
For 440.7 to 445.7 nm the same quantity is -3.94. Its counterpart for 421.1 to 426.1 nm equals -3.65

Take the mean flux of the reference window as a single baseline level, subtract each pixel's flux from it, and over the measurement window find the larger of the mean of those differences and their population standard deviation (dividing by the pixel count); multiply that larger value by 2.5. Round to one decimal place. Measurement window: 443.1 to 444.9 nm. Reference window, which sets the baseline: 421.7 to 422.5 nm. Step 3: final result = 3.3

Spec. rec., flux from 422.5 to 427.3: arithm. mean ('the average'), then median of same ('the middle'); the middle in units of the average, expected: 1.00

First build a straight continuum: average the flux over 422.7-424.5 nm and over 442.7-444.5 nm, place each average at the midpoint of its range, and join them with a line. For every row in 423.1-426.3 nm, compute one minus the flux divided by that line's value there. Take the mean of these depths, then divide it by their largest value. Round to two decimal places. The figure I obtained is 0.10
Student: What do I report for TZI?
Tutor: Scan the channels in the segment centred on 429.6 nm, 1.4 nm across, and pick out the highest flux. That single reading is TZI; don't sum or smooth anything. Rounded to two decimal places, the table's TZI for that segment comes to 27.49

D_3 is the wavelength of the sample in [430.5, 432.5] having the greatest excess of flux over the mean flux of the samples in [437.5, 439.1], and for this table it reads 431.8 nm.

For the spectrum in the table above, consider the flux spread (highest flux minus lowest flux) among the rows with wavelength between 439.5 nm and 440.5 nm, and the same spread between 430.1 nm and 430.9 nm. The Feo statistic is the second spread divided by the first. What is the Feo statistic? 0.4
